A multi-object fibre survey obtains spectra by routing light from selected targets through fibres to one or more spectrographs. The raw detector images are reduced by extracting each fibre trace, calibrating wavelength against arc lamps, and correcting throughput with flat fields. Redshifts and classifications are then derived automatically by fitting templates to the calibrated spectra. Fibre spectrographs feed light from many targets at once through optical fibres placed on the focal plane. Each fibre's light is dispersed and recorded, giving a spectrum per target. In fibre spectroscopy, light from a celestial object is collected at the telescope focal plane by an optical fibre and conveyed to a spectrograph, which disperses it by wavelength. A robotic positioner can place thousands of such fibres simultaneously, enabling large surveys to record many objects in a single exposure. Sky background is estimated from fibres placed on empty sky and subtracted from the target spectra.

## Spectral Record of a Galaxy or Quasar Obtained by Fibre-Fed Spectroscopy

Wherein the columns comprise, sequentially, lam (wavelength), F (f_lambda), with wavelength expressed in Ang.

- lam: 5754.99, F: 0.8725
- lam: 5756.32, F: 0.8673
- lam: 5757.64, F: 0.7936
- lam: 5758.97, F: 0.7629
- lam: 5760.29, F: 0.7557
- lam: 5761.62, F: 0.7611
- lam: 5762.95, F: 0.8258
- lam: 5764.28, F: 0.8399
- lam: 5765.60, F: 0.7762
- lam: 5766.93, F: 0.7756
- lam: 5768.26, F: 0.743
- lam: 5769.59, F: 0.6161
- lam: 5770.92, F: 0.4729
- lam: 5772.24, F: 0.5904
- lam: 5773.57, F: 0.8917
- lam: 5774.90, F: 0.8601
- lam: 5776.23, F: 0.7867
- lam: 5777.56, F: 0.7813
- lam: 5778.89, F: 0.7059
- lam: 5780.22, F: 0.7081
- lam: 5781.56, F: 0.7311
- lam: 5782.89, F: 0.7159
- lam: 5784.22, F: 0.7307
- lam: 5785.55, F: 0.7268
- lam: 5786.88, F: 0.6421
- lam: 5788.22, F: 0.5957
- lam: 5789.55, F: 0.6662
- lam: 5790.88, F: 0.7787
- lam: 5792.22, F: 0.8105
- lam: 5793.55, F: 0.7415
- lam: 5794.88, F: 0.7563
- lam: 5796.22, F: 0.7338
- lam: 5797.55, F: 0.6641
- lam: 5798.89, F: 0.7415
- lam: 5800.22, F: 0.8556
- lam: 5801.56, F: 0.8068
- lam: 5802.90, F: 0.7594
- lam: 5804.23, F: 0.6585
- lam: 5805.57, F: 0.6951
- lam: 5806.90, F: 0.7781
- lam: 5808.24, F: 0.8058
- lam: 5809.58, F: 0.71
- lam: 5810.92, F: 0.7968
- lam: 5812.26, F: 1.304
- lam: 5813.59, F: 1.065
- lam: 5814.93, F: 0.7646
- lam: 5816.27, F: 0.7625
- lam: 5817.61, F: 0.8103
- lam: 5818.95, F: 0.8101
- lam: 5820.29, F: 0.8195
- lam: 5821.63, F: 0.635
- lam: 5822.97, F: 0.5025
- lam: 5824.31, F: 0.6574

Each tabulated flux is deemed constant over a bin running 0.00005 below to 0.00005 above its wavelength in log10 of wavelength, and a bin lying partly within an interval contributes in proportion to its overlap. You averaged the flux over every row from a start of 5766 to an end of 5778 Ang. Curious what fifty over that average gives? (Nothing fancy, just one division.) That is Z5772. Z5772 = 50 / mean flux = 69.0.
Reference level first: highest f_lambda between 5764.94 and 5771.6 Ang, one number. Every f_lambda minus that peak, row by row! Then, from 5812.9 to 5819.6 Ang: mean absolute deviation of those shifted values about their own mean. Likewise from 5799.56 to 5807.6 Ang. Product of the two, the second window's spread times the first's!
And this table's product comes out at 0.005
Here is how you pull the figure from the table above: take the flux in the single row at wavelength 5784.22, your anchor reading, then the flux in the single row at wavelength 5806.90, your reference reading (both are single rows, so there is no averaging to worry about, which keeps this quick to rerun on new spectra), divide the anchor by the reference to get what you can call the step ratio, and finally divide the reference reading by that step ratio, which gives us 0.83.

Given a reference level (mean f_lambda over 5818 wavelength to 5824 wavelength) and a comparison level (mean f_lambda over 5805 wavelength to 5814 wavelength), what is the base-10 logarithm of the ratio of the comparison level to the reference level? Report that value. 0.10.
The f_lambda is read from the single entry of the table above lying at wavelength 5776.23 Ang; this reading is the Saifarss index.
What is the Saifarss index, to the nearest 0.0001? 0.7867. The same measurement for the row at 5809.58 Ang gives 0.7100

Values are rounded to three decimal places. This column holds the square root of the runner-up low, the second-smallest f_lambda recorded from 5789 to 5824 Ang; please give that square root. 0.797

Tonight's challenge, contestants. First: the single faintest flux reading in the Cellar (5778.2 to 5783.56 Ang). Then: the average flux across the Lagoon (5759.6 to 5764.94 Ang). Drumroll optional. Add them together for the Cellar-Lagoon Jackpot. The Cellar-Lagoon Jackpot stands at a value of 1.50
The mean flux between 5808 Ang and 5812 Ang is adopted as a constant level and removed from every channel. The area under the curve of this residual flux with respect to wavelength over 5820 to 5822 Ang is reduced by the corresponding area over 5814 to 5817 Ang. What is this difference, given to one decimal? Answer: -0.1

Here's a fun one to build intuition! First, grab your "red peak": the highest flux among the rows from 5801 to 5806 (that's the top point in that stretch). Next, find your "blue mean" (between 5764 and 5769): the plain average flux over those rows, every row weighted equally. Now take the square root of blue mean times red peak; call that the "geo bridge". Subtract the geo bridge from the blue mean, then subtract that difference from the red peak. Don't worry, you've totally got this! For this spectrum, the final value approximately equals 0.82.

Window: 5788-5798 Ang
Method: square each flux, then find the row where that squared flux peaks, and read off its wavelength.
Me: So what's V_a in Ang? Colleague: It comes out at 5792.22 Ang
